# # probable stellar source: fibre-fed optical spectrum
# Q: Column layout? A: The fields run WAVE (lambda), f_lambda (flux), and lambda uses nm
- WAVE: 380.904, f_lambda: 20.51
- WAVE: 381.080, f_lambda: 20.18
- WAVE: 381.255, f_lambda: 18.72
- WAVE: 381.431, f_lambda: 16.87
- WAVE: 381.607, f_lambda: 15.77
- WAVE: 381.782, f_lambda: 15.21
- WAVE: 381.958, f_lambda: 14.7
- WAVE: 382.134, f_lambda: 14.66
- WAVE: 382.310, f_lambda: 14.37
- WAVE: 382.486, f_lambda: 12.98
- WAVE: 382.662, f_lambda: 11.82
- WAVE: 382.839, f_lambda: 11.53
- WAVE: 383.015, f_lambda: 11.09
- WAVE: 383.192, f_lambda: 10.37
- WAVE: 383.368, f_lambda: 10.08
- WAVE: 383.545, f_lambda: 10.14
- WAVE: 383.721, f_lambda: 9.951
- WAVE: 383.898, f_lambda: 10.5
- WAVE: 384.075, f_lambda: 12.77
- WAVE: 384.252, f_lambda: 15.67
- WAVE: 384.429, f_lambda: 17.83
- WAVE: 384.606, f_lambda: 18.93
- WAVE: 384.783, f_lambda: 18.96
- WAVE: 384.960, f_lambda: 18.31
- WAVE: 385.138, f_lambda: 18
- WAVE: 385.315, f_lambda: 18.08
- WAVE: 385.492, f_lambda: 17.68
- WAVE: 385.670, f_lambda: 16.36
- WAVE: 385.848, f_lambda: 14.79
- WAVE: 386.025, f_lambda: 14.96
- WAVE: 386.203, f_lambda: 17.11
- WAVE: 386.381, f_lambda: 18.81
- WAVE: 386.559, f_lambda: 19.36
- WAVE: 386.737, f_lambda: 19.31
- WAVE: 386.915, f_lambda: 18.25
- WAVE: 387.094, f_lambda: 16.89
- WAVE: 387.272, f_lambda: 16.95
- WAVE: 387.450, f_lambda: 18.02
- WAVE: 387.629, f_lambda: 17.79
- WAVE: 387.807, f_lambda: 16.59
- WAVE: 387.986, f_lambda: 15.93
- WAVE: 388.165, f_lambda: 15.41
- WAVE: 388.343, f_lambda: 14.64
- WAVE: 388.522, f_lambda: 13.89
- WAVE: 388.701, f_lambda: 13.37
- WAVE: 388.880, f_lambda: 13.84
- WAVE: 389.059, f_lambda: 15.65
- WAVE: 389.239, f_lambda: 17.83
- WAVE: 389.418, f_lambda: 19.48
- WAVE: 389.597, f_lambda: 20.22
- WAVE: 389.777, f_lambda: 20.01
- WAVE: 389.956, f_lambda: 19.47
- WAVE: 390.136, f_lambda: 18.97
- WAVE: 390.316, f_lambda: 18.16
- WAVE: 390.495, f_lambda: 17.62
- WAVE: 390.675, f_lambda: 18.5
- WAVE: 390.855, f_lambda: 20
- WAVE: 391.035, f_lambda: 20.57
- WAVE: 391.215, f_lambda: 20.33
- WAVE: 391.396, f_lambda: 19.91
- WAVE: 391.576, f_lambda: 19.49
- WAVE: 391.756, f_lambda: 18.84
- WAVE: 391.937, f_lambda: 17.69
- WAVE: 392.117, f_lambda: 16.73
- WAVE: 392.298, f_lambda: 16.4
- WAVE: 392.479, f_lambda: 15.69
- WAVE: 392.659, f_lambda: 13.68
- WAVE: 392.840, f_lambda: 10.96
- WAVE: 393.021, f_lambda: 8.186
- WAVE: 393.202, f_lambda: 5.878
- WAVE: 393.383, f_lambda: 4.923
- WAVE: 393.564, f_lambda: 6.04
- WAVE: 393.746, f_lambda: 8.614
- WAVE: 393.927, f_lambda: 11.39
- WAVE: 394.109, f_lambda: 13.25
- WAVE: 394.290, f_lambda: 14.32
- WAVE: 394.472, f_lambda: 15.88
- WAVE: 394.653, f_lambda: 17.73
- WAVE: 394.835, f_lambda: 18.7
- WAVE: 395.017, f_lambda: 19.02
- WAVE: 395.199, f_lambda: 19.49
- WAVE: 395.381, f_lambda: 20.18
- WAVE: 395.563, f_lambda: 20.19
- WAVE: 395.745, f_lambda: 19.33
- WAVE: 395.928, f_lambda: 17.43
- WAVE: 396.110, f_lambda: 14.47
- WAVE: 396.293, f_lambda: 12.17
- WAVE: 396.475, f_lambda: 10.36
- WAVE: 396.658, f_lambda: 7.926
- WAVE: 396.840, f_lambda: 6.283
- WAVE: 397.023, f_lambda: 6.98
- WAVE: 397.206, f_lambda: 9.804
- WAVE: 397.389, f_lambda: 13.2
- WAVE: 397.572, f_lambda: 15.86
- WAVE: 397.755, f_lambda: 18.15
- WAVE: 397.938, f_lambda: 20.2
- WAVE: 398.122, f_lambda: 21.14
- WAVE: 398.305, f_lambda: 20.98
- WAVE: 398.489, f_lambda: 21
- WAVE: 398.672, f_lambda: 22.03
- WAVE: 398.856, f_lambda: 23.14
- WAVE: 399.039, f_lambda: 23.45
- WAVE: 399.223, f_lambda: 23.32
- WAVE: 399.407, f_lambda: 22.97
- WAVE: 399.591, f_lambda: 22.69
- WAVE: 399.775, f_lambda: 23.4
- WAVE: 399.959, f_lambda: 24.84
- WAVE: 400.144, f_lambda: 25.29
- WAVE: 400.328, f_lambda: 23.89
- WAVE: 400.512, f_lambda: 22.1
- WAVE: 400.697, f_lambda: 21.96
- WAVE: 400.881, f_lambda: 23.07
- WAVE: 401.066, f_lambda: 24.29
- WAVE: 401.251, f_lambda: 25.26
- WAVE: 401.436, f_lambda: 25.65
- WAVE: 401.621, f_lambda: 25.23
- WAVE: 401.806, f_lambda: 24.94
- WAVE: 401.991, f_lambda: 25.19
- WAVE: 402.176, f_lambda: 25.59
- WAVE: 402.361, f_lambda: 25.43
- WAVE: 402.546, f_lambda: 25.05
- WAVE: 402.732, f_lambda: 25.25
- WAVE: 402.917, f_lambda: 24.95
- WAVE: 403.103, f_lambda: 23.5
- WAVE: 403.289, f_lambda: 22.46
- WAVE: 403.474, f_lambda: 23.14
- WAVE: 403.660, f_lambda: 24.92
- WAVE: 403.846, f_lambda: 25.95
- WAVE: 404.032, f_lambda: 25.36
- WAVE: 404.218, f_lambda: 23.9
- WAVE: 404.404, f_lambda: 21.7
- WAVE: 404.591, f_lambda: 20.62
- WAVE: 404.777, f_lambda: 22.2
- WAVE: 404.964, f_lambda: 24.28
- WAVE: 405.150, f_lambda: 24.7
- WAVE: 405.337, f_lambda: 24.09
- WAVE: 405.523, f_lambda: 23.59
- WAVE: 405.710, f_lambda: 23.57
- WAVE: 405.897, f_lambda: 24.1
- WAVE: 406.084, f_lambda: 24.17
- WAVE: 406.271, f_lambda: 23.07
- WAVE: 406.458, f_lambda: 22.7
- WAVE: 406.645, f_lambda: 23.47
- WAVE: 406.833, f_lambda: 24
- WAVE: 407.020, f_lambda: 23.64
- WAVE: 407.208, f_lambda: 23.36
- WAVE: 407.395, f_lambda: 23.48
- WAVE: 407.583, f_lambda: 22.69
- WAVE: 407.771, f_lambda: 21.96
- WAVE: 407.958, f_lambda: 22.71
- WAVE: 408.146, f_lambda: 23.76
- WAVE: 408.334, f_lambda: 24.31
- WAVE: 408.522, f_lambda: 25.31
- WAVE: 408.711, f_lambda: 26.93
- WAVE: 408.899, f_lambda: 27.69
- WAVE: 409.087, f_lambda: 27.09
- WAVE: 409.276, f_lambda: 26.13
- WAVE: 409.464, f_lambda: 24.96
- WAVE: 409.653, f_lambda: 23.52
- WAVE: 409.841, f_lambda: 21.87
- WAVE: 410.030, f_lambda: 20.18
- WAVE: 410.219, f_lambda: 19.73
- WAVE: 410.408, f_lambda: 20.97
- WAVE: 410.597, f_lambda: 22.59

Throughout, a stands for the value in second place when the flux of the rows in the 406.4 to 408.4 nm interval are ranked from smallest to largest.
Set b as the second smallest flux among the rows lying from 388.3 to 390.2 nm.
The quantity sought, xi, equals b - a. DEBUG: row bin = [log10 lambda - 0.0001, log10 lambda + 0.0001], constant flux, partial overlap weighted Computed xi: -9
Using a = 22.69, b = 13.84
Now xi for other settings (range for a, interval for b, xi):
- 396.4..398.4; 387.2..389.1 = 7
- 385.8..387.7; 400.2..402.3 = 7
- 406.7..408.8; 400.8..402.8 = 2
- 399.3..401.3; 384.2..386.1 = -7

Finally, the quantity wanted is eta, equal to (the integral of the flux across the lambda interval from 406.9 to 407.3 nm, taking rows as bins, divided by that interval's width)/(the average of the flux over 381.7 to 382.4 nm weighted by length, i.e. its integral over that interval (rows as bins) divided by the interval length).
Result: 1.6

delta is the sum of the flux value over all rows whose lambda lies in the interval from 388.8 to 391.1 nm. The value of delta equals 240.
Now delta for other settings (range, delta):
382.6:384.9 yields 170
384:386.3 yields 219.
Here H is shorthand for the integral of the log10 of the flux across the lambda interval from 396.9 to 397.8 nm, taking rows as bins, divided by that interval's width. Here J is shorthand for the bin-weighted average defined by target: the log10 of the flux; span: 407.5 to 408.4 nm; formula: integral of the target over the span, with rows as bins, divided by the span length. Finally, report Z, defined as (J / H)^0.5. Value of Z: 1.13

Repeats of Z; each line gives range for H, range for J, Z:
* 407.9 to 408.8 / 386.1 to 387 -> 0.95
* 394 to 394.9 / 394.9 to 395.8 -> 1.04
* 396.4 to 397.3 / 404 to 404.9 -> 1.22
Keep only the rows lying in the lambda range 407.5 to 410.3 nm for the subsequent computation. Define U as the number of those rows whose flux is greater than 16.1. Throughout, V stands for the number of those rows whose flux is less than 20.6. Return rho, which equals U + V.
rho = 17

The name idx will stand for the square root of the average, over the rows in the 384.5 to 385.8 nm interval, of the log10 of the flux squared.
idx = 1.26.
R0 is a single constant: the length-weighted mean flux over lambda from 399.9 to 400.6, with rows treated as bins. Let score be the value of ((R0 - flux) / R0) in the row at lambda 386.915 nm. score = 0.240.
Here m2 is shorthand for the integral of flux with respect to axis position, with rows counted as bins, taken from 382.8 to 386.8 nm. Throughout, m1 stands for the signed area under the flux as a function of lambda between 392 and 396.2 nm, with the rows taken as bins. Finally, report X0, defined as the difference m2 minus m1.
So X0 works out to 1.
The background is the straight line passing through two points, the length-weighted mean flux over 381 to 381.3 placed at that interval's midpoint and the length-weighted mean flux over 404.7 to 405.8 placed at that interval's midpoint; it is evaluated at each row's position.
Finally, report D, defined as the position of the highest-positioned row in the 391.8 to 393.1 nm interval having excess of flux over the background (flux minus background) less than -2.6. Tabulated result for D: 393.021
